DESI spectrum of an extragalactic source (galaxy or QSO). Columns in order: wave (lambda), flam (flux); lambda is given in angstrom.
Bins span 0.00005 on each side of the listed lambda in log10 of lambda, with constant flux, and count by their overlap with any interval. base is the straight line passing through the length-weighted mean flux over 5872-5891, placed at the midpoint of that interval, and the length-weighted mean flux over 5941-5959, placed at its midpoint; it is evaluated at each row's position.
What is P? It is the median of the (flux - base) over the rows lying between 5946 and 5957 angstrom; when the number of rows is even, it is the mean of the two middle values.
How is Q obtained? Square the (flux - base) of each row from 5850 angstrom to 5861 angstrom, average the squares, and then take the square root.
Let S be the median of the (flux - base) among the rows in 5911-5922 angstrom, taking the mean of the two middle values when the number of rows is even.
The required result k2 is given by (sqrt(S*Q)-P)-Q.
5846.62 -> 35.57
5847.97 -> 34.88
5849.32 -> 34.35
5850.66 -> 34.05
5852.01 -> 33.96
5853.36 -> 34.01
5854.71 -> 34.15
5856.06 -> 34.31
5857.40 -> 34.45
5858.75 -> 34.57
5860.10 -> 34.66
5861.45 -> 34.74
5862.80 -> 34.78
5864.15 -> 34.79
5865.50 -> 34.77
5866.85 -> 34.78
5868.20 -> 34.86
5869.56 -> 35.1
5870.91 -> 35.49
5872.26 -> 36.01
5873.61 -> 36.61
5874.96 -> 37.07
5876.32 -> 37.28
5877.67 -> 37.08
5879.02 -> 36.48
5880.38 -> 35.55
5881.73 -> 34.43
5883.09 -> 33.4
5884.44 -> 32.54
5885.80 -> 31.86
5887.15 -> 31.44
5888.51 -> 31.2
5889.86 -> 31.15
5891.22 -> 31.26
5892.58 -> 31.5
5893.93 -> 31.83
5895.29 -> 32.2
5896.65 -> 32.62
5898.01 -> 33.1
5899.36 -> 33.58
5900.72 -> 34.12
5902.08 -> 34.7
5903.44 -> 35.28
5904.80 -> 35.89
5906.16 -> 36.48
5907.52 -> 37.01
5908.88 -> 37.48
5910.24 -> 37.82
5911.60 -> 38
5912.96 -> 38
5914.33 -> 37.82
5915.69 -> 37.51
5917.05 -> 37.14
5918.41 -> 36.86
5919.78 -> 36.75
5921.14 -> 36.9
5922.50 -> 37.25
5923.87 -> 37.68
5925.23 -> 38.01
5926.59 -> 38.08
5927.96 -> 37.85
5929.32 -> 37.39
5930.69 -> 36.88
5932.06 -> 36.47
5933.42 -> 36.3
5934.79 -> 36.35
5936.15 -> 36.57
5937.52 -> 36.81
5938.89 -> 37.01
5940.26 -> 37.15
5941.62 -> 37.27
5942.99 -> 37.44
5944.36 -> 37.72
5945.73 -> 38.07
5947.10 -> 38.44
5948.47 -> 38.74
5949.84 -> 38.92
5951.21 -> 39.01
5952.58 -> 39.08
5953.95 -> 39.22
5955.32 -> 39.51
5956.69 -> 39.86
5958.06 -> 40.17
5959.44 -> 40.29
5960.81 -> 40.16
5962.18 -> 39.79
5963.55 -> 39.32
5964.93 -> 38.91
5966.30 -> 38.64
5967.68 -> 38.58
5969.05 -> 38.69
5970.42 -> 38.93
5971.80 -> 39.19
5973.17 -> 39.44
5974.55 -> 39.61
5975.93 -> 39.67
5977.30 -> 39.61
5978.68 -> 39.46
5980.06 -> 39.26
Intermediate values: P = 0.2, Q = 1.6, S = 0.8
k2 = -0.7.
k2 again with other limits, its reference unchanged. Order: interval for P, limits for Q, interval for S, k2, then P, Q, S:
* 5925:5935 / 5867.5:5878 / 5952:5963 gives -1.0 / -0.3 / 2.5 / 0.6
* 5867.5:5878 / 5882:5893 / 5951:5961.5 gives -4.3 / 2.5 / 3.1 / 0.6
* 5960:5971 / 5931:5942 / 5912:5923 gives 0.5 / -1.0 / 1.2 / 0.4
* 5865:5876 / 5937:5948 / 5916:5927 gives -1.9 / 1.7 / 0.8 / 0.4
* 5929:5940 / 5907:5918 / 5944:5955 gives 0.2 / -1.1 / 1.3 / 0.1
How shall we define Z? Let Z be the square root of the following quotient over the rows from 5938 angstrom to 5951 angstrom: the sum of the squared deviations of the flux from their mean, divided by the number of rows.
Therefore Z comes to 0.7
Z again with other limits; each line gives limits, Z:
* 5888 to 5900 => 0.8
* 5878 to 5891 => 1.9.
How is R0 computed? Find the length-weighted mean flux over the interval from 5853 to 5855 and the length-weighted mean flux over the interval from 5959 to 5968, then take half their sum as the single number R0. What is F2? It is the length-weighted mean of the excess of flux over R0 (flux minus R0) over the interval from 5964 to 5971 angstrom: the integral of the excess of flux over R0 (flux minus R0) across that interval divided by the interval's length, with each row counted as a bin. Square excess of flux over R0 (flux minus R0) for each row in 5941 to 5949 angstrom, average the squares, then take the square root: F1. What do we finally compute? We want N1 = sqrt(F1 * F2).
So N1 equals 1.66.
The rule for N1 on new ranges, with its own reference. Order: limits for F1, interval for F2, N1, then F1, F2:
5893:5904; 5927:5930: 1.81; 3.5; 0.95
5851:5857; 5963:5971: 2.35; 2.6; 2.12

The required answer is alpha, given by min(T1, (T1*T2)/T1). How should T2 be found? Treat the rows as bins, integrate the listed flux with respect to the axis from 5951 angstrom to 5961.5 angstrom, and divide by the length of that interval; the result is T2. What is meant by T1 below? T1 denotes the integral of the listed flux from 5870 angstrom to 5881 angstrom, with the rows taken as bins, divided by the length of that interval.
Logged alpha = 36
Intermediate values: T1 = 36.4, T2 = 39.7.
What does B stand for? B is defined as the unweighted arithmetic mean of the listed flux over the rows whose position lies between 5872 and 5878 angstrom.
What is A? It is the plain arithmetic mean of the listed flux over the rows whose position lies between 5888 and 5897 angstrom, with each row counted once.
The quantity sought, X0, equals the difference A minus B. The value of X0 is -5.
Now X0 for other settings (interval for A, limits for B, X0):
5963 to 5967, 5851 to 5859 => 5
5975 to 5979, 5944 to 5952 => 1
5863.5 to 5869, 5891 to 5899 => 3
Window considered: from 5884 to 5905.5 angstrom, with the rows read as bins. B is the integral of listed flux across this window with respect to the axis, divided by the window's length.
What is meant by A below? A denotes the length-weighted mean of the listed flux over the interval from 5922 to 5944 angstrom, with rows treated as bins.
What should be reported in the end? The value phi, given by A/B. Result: 1.13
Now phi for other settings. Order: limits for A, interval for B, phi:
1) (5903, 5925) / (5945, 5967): 0.95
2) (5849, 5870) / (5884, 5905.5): 1.05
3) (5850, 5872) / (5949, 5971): 0.88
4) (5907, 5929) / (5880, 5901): 1.15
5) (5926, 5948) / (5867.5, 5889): 1.07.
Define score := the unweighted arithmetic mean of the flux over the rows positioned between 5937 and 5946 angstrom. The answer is 37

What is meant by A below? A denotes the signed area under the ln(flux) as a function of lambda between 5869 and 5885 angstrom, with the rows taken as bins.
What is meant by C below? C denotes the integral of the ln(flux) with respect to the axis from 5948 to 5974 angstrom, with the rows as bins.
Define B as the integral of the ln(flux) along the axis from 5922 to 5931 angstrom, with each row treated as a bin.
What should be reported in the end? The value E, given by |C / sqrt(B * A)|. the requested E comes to 2.21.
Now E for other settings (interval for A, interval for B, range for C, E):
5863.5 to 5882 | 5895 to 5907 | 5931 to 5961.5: 2.10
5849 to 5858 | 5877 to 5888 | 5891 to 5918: 2.74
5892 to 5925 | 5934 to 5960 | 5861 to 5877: 0.54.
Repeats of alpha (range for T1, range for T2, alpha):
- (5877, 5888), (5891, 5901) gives 33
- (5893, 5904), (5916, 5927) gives 33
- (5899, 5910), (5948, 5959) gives 36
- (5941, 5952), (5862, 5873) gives 35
